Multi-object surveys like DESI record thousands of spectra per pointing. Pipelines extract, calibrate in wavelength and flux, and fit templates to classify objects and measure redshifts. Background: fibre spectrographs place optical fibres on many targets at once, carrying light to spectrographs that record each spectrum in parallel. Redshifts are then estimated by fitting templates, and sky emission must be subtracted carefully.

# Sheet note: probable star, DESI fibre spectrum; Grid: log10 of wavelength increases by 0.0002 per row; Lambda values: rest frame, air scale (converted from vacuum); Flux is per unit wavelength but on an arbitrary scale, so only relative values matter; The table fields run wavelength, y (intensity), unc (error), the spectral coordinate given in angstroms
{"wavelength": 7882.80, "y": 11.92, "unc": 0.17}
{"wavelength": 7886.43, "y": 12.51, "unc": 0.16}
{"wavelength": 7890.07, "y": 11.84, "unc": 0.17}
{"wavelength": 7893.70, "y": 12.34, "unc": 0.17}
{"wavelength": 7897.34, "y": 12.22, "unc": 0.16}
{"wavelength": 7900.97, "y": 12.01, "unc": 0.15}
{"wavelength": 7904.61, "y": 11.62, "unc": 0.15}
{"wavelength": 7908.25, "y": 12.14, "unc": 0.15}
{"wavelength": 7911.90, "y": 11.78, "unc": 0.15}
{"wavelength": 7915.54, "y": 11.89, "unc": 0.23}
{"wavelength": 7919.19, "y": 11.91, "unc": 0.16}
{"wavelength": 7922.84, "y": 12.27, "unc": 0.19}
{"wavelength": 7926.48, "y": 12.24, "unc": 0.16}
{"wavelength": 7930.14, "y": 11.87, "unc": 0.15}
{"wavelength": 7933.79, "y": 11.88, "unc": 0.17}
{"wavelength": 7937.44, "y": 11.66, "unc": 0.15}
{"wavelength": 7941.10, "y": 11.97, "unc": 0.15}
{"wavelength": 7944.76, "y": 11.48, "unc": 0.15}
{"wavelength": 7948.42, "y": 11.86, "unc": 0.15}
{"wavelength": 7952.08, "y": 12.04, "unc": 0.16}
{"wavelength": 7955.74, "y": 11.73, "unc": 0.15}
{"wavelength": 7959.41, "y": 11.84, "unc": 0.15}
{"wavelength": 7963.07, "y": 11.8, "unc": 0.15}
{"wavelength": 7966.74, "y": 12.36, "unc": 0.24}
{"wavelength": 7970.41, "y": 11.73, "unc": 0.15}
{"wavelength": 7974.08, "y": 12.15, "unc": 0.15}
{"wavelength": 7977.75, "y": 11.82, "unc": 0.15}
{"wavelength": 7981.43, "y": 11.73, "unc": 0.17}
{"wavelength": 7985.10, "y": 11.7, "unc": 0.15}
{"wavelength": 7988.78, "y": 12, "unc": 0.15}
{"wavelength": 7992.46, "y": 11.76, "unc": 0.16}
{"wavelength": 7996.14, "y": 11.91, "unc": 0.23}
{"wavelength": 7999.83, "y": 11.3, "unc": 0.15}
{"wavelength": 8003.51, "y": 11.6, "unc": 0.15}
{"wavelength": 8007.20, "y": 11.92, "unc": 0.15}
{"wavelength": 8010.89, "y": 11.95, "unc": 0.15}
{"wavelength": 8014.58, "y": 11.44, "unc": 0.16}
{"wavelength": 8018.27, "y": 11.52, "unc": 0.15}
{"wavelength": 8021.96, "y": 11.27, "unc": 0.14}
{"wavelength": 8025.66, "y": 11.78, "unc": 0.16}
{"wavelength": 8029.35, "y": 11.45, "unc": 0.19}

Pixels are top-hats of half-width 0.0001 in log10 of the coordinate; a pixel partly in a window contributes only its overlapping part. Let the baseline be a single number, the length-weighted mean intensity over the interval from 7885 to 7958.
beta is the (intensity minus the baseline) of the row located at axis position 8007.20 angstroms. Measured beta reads -0.04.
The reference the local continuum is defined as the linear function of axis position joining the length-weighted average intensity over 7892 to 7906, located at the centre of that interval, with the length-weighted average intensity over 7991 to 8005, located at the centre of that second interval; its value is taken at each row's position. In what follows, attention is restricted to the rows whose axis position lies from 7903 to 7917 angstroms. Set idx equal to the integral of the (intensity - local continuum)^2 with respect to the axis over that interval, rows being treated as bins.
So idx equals 0.9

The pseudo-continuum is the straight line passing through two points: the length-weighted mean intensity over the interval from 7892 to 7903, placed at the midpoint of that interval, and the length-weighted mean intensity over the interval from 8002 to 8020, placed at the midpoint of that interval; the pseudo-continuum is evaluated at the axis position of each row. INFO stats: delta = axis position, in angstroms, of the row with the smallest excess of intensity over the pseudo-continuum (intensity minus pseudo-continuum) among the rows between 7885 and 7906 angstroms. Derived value 7904.61 angstroms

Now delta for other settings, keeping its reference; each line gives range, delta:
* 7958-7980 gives 7970.41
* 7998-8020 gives 7999.83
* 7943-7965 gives 7944.76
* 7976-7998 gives 7985.10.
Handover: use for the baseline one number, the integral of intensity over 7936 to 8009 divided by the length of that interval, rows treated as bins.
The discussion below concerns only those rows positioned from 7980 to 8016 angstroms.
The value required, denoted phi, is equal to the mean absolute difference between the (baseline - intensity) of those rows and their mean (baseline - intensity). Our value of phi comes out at 0.177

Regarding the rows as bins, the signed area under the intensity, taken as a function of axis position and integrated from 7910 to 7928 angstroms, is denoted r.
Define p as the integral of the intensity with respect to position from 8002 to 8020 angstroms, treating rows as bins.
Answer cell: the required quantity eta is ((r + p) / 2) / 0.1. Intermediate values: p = 210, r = 216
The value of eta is 2133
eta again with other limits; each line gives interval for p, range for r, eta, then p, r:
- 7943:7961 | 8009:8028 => 2162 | 212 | 220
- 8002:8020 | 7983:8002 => 2167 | 210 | 223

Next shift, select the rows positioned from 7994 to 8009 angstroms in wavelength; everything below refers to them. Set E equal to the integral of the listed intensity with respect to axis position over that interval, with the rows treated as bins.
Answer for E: 175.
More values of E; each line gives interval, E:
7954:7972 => 214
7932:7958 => 307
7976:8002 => 305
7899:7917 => 214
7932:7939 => 82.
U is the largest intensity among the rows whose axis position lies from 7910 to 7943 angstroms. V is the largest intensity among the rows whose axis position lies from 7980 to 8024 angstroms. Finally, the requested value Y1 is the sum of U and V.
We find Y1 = 24.3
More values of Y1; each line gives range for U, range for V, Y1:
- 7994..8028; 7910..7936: 24.2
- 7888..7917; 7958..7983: 24.7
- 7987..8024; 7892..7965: 24.3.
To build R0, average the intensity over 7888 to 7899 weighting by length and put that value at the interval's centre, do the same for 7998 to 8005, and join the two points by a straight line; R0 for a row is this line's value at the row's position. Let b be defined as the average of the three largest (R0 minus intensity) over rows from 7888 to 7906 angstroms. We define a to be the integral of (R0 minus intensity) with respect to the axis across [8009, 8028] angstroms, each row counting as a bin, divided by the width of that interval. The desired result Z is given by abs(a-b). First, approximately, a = -0.25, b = 0.28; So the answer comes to 0.52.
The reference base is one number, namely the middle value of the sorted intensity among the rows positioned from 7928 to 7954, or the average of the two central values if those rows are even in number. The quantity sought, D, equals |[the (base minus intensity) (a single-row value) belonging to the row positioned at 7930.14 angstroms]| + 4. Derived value 4.00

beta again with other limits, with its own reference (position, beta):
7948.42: -0.10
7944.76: -0.48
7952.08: 0.08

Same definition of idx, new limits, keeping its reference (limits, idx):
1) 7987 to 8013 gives 1.9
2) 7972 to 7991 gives 1.0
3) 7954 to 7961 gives 0.0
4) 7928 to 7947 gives 0.8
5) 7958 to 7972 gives 1.3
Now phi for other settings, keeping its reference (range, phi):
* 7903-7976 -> 0.179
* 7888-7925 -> 0.194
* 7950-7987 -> 0.176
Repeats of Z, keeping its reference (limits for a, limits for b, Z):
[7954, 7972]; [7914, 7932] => 0.27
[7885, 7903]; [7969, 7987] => 0.09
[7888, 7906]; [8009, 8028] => 0.15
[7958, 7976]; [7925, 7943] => 0.38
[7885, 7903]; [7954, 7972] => 0.02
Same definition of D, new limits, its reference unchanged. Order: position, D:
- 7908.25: 4.27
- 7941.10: 4.10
